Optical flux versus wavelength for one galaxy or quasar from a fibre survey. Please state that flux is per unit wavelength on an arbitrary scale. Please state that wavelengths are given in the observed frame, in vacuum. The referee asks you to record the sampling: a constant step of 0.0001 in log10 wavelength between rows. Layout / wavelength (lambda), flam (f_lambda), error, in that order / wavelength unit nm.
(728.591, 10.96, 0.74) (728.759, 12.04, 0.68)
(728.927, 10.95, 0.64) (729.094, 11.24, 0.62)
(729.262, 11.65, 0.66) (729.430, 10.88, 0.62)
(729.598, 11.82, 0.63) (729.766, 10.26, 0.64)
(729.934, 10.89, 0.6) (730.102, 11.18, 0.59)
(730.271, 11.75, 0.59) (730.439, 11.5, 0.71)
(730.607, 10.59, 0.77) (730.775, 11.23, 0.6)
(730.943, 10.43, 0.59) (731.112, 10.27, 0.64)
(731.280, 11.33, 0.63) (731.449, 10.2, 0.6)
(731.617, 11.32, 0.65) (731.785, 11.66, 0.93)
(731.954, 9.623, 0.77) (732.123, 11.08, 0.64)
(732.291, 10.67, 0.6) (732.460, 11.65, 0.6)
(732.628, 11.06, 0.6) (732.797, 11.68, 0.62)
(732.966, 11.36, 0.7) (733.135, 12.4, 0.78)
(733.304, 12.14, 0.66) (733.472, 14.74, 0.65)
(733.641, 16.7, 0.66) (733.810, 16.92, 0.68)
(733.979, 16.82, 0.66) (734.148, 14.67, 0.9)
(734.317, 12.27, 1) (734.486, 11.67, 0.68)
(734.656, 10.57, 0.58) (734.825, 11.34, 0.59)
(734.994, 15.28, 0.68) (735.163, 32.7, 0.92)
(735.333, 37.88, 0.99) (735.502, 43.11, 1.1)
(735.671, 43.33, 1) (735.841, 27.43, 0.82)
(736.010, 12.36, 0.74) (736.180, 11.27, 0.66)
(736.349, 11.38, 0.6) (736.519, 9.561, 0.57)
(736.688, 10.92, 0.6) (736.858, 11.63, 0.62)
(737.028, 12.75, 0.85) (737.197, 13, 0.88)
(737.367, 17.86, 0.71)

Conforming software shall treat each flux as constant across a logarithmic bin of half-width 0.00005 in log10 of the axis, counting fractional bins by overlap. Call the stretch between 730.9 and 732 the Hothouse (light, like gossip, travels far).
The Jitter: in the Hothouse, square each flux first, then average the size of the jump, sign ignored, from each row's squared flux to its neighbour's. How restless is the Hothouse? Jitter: 21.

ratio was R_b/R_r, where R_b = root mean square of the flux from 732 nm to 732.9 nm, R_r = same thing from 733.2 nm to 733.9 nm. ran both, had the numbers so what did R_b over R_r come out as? 0.74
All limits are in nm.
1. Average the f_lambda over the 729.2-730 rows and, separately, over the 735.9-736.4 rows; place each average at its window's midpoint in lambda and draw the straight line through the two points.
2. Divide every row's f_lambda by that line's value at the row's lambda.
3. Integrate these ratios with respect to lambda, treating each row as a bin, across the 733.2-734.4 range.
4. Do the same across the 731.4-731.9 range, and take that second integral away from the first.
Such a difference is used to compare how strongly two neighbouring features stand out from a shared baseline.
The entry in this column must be 1.0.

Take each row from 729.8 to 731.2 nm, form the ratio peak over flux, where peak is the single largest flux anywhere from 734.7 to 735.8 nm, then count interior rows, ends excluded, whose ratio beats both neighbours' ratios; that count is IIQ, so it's 1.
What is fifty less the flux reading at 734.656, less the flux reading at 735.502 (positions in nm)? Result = -4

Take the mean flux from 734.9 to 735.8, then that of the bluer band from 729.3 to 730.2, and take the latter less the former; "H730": -23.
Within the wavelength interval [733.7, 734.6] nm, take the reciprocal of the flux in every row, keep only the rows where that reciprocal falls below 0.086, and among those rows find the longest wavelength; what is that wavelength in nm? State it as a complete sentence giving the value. 734.486 nm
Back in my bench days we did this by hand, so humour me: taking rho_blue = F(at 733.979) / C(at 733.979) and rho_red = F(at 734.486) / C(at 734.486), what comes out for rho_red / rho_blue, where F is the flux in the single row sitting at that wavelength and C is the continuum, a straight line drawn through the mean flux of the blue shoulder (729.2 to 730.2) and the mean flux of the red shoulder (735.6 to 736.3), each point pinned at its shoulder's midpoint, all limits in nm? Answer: 0.66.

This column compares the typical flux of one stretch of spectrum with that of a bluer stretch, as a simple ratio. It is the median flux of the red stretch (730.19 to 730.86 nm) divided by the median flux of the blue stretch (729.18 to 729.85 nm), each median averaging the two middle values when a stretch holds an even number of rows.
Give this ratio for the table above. 1.0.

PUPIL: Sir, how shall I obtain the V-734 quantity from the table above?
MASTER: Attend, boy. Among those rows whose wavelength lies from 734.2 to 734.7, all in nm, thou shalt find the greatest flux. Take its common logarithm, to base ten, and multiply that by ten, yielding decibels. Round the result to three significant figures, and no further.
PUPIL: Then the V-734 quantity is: 10.9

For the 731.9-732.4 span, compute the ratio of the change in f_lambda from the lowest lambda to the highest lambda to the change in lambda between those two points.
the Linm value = 3.1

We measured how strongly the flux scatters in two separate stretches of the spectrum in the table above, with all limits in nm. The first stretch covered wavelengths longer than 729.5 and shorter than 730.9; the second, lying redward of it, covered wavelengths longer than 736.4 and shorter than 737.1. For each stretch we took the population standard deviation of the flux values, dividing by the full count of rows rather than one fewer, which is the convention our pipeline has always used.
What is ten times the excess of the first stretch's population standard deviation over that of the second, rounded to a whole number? -6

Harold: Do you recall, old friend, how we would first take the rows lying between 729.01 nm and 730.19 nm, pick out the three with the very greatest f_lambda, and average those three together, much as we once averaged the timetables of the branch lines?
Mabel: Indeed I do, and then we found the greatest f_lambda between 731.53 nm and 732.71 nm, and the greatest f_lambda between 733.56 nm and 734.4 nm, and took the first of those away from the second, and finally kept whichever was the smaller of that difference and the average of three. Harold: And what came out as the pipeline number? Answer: 5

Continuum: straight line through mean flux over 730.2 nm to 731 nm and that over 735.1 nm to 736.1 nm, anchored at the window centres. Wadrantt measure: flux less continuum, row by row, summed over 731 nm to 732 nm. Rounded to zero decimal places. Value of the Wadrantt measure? -26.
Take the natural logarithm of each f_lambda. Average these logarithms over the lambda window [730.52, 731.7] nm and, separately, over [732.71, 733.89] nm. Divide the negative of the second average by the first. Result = -1.10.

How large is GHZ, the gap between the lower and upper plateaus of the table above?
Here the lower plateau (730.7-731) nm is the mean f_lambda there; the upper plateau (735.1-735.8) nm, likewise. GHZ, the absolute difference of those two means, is 28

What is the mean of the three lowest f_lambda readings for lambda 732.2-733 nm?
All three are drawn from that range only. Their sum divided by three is 11.0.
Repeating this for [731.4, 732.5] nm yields 10.2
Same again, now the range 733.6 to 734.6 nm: 12.9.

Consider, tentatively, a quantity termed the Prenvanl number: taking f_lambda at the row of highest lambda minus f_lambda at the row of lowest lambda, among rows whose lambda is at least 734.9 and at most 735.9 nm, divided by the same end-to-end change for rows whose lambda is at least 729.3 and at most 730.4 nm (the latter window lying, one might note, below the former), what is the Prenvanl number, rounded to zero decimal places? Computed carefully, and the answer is 14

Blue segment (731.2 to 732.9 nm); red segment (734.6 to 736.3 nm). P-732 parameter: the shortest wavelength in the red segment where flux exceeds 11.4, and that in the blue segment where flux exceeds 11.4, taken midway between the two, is 733.39 nm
